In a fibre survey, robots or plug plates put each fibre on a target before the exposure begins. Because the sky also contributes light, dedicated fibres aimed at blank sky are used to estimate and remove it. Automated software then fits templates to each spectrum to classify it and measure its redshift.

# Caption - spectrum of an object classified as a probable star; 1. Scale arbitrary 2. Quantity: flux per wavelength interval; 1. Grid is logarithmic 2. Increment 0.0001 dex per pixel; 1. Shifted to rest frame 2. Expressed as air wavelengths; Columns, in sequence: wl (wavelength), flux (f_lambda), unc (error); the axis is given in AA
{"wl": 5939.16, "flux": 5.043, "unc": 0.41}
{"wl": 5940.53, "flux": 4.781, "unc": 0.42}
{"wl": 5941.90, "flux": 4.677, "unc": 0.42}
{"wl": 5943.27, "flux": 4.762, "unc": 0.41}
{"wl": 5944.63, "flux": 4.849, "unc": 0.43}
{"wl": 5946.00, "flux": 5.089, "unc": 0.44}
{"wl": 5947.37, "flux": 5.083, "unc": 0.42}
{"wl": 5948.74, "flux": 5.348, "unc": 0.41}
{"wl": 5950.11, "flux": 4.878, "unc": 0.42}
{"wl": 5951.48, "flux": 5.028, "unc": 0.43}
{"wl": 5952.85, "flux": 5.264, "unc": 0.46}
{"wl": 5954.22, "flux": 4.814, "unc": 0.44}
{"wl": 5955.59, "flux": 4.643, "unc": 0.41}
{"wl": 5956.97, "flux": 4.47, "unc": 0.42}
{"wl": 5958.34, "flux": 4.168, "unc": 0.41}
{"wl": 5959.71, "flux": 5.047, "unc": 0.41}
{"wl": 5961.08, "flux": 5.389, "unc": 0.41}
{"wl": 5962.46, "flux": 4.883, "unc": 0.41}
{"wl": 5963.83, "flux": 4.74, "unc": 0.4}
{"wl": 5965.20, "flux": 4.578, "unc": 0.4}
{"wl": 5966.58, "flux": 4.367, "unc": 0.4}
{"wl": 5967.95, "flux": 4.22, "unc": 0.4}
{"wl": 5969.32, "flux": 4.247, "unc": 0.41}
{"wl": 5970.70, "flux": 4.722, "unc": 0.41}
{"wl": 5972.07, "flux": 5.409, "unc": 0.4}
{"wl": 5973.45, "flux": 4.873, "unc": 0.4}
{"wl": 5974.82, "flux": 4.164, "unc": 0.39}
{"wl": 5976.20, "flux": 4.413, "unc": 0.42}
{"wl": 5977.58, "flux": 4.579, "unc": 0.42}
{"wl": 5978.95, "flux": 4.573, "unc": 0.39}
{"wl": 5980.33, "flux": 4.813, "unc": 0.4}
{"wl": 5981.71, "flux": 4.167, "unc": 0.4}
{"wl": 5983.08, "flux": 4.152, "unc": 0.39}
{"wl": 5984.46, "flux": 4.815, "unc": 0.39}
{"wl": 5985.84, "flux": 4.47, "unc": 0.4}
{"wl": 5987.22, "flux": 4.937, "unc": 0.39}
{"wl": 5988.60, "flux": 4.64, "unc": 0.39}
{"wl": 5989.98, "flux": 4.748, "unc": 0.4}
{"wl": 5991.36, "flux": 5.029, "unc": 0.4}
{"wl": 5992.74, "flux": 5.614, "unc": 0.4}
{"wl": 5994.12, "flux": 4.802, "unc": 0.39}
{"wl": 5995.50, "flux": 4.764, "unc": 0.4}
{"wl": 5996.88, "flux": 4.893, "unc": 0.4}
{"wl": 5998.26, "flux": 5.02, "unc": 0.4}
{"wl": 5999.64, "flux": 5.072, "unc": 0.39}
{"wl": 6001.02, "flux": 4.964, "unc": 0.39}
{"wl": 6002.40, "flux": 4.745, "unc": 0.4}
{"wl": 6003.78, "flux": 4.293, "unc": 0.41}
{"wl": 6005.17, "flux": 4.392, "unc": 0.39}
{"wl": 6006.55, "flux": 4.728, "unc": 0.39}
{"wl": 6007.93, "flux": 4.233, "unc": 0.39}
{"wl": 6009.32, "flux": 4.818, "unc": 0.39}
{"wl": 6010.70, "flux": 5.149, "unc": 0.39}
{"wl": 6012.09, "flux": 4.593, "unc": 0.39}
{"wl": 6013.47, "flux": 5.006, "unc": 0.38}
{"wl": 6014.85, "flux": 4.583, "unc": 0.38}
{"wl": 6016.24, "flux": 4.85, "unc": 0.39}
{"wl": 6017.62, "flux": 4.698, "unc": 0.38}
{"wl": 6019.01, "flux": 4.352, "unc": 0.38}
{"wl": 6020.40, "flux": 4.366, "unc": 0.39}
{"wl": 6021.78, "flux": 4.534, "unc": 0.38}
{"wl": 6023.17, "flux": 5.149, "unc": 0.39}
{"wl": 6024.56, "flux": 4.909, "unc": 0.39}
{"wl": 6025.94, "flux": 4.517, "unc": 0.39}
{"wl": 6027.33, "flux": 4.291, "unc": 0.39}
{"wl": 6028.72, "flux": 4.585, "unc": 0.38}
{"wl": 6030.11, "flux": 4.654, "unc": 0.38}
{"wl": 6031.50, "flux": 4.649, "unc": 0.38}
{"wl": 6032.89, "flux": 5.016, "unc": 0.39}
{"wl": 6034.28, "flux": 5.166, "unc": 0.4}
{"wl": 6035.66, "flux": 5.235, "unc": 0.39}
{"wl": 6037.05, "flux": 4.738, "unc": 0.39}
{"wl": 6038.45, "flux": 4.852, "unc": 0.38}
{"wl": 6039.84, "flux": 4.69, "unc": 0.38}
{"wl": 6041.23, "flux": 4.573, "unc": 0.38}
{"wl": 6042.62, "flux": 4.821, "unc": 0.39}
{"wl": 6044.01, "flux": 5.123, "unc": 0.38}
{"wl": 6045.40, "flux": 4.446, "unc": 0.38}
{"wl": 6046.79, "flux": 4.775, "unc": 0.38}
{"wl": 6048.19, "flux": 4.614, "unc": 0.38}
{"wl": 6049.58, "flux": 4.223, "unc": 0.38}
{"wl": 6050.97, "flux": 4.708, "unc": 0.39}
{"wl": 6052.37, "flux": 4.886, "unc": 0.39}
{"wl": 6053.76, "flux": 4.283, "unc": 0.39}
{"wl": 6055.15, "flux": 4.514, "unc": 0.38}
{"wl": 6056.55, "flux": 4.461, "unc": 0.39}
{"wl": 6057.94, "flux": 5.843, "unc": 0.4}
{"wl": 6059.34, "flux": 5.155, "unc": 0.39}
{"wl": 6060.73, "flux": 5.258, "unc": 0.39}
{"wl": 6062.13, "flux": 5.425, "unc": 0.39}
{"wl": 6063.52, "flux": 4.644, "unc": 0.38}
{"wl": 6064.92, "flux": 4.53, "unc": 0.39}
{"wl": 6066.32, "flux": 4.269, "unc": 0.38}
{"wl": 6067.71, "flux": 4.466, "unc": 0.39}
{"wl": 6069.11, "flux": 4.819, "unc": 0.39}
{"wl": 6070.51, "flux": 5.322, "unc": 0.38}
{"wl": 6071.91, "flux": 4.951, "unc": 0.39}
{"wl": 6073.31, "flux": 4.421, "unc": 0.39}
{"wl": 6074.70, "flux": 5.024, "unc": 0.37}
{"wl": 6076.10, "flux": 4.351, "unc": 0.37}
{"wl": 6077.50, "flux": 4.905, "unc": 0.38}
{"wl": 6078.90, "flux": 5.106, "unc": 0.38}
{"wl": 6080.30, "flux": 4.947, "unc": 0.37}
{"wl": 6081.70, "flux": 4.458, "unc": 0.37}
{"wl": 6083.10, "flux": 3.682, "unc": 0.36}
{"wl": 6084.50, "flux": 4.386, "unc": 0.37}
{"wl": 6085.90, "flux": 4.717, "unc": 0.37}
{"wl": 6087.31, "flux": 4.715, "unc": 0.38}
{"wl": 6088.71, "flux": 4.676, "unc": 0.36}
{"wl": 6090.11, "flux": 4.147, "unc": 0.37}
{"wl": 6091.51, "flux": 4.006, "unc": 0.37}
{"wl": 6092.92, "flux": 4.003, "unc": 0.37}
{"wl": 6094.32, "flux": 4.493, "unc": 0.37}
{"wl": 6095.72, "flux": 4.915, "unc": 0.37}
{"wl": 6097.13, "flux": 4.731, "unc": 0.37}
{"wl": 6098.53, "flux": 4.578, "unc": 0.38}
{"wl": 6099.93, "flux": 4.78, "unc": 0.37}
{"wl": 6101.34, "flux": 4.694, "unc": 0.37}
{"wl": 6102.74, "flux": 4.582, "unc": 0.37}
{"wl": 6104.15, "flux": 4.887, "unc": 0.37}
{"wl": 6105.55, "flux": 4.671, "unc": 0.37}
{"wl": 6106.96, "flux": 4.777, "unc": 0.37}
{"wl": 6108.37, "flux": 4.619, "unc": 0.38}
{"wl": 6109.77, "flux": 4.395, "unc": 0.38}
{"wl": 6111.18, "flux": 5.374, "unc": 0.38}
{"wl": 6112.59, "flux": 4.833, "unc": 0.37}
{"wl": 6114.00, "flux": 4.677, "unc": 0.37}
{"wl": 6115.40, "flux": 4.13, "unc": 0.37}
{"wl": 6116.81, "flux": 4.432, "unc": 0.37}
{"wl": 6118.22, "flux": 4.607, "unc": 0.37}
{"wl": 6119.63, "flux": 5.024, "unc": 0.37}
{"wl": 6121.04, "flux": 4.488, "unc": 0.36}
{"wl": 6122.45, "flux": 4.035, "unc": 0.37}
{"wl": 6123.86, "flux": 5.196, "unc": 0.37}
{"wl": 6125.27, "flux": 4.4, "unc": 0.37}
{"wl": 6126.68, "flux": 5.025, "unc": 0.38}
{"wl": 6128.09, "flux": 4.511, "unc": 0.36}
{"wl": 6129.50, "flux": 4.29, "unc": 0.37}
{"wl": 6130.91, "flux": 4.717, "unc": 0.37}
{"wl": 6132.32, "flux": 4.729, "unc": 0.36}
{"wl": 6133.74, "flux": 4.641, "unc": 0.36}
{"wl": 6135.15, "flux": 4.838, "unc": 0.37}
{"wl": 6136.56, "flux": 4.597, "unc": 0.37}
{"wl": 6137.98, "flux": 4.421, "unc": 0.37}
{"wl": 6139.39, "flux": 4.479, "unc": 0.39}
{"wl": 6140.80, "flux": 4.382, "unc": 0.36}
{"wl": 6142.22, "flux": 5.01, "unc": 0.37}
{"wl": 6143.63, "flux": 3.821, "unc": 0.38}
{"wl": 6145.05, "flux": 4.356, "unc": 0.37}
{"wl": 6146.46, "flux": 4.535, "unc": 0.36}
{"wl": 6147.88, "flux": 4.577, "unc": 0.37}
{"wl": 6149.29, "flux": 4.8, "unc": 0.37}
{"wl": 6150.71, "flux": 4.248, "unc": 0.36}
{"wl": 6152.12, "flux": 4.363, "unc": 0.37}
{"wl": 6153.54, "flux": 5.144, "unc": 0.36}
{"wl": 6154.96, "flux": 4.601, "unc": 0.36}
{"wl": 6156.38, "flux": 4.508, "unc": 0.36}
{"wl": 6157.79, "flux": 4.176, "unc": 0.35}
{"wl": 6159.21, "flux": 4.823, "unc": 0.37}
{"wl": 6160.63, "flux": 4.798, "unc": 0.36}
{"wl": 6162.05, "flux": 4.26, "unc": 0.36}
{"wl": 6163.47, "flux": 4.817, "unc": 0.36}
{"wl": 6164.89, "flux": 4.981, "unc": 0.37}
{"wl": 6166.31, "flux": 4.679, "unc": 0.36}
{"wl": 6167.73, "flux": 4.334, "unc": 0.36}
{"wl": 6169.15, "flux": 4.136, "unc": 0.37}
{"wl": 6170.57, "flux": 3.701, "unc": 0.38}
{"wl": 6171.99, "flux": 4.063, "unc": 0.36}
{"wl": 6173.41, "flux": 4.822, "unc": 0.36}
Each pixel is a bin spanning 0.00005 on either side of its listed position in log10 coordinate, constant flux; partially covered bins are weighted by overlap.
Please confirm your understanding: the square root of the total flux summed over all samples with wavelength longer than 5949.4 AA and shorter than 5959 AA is 5.77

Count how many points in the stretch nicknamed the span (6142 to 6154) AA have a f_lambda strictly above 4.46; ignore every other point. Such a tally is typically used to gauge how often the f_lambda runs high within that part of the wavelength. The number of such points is 5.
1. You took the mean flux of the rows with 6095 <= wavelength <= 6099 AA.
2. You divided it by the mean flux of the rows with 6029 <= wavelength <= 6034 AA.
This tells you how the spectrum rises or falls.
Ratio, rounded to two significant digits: 0.99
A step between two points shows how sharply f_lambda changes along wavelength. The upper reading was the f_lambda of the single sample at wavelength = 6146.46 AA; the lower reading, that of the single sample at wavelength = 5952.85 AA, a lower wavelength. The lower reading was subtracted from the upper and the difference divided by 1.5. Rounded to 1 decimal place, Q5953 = -0.5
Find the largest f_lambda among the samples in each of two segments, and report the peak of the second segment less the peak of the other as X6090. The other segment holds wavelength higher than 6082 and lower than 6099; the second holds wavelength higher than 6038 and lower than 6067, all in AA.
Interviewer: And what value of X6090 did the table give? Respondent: 0.9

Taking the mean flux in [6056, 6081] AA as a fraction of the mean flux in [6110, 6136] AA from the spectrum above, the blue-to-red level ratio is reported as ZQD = 1.05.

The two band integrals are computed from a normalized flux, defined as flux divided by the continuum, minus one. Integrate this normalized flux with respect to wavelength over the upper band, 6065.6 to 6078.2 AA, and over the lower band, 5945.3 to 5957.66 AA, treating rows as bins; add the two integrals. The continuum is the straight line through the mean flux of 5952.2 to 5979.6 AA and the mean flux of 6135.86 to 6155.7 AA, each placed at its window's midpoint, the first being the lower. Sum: 1.1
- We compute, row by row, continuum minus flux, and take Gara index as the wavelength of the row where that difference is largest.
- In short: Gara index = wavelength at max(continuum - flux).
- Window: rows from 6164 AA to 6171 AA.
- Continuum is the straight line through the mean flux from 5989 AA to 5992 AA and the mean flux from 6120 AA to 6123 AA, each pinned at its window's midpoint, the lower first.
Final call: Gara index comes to 6170.57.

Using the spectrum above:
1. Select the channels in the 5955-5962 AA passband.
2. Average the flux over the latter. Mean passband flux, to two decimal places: 4.74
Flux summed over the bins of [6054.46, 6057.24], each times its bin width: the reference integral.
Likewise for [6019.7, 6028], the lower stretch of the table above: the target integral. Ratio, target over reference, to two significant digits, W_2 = 3.1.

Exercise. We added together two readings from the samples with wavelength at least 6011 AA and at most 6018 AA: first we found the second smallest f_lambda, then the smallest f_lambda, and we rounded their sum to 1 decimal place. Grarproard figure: 9.2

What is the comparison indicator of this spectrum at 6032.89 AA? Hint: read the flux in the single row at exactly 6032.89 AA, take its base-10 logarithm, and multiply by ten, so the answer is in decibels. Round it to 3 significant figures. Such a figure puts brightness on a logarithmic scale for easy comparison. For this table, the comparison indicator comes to 7.00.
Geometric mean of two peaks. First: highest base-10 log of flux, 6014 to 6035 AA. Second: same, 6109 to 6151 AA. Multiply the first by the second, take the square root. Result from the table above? 0.722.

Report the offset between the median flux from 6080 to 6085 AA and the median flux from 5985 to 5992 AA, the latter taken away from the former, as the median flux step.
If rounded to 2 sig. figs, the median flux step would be -0.33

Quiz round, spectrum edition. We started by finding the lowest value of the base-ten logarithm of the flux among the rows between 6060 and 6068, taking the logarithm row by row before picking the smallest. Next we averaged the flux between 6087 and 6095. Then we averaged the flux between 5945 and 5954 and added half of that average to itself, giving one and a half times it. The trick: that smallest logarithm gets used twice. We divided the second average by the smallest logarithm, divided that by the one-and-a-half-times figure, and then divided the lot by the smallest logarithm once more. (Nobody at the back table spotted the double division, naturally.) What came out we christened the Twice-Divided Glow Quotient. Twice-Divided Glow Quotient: 1.42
